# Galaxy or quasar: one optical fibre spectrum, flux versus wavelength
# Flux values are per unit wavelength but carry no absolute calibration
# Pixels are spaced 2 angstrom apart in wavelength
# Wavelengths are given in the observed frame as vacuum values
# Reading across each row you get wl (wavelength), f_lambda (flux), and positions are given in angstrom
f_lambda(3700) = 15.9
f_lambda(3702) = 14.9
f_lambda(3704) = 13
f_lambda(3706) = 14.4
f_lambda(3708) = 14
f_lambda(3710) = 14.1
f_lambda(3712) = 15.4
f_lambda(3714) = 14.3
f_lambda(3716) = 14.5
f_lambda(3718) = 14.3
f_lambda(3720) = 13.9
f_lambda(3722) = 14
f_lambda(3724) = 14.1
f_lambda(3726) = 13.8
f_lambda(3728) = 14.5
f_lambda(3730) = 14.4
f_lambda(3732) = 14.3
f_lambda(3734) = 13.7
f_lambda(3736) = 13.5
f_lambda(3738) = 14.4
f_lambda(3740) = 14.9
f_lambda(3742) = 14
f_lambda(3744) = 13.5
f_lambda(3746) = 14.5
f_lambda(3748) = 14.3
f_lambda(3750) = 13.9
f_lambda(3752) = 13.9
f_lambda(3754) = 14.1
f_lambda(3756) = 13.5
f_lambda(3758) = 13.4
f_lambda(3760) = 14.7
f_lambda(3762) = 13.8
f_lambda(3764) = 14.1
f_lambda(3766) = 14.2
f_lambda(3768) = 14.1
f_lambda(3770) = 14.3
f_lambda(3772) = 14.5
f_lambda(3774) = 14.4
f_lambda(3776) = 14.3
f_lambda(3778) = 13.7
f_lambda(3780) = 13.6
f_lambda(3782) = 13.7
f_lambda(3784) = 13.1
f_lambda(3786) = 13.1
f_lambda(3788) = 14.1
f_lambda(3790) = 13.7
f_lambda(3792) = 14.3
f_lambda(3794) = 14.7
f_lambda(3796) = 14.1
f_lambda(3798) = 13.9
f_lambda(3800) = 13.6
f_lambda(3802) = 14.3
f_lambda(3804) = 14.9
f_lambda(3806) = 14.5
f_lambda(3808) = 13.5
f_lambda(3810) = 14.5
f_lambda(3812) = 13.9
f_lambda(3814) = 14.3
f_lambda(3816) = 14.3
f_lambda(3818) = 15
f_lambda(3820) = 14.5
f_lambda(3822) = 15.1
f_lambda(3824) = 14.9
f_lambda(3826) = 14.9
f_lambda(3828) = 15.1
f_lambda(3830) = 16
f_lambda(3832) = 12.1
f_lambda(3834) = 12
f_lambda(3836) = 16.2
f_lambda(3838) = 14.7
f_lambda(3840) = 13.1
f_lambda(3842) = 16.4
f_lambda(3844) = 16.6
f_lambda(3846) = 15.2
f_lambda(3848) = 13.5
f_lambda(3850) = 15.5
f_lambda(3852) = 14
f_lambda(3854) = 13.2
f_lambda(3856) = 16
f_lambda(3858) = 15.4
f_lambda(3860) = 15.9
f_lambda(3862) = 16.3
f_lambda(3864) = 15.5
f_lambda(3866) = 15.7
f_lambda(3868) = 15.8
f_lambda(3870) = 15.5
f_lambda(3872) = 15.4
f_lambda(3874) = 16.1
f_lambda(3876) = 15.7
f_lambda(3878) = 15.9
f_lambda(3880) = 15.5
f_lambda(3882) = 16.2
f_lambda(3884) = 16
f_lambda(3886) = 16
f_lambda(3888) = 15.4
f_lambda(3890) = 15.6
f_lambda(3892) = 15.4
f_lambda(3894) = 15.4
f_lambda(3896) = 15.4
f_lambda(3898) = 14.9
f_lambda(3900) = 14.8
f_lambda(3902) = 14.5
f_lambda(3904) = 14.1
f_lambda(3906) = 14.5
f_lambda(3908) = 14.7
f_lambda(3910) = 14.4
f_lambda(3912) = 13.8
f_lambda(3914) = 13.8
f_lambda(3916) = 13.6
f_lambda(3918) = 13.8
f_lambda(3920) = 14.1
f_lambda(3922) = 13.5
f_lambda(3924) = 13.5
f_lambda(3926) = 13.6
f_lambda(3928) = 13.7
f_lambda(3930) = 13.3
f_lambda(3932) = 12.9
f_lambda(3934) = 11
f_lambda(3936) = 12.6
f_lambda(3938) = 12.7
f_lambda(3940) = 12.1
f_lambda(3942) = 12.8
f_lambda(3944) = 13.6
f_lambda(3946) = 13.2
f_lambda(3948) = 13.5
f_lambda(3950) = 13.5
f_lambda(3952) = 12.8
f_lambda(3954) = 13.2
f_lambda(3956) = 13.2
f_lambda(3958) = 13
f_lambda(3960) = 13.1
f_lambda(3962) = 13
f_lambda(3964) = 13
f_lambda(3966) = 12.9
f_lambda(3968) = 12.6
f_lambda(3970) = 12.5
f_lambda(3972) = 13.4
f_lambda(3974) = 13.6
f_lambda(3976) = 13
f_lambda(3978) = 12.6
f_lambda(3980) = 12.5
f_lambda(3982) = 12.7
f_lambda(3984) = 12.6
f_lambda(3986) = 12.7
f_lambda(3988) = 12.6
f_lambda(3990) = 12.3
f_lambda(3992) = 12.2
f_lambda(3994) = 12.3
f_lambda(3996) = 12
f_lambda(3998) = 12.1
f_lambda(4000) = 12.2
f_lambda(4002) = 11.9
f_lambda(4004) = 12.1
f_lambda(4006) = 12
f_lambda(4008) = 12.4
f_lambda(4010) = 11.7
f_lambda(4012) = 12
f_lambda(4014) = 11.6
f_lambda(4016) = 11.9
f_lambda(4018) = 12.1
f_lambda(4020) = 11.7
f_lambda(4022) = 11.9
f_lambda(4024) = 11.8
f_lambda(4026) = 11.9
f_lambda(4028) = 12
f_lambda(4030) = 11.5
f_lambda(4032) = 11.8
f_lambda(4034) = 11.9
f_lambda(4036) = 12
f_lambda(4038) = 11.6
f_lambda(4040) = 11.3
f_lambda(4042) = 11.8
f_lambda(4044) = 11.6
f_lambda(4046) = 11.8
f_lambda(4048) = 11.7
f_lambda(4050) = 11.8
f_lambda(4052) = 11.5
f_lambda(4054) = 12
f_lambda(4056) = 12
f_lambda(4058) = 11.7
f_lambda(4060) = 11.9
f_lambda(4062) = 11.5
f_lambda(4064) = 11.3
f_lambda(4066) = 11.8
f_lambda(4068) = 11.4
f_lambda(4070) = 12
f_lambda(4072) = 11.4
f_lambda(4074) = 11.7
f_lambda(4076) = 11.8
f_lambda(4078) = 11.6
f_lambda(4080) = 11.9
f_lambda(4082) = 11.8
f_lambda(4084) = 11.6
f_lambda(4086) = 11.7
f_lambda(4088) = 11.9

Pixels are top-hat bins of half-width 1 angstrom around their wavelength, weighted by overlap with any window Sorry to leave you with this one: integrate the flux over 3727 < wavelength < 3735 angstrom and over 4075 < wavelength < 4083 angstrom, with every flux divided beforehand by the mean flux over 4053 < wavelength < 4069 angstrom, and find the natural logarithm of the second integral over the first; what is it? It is -0.189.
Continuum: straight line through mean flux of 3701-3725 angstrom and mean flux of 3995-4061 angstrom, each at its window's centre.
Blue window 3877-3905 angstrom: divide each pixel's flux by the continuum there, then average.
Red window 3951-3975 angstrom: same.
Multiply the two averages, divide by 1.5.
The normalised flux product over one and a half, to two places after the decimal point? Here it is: 0.84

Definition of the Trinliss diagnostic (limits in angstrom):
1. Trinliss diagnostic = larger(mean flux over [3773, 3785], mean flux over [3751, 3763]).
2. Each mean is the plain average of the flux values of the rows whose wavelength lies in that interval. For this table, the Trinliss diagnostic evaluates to 13.9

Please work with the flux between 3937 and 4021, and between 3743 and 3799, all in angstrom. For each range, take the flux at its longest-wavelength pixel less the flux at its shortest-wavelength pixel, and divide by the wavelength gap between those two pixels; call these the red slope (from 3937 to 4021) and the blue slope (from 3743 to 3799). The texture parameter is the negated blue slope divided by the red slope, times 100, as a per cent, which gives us 61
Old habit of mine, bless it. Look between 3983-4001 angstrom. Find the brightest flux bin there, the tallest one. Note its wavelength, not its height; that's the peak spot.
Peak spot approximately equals 3986 angstrom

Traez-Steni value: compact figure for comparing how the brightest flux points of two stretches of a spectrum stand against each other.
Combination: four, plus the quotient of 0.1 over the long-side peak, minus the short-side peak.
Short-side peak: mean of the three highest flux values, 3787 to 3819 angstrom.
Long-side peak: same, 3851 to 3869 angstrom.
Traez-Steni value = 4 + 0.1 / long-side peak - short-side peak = -10.9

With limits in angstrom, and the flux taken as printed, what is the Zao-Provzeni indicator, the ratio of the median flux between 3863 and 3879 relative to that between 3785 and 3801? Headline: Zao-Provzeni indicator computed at 1.12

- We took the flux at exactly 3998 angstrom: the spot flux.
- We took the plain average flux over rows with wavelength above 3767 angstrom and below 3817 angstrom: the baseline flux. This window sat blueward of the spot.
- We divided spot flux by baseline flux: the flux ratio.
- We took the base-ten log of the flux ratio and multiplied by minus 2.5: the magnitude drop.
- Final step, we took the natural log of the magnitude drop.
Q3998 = -1.8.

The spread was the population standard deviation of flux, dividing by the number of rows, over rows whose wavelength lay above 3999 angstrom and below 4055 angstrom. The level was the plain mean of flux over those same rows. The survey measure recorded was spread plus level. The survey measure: 12.1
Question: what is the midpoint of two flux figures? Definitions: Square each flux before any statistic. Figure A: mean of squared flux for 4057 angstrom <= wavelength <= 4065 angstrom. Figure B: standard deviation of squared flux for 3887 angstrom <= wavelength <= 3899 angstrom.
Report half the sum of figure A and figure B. 71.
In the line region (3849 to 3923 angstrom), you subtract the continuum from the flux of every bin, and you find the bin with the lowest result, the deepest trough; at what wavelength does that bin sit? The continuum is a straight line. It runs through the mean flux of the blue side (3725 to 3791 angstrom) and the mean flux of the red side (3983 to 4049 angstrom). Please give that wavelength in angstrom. 3854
